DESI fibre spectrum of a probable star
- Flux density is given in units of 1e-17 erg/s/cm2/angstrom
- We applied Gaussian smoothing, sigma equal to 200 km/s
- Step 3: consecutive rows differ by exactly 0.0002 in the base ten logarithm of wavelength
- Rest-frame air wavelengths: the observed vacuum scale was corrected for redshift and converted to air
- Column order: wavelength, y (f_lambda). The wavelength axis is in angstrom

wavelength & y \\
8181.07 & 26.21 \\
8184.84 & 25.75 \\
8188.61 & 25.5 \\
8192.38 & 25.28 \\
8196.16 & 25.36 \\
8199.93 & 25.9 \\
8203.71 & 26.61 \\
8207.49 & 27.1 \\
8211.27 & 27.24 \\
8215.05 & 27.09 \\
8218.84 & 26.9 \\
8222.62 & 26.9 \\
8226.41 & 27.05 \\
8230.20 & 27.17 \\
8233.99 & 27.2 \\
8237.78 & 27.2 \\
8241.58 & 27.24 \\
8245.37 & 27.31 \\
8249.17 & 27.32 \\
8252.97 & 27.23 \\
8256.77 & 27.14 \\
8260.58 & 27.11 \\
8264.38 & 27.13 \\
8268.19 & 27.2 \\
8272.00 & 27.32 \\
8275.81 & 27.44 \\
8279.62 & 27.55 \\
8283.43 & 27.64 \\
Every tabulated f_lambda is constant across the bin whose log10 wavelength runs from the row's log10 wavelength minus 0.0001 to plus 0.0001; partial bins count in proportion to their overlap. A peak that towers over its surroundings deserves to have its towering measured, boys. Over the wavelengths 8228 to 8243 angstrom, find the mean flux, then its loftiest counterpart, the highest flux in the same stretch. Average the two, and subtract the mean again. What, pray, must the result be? 0.02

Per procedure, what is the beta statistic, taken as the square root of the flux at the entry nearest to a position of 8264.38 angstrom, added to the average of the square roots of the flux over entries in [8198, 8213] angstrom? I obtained 10.4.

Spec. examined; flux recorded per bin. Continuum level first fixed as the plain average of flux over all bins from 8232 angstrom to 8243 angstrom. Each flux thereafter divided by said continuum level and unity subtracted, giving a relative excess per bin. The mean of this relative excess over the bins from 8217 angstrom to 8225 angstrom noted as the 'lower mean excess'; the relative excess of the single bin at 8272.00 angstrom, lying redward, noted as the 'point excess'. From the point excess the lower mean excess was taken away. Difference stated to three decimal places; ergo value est 0.015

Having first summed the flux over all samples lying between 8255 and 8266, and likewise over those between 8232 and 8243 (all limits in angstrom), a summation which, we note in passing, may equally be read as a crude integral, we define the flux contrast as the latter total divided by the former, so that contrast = 1.00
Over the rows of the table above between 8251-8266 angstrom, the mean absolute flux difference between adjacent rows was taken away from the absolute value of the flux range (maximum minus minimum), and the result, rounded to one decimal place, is 0.1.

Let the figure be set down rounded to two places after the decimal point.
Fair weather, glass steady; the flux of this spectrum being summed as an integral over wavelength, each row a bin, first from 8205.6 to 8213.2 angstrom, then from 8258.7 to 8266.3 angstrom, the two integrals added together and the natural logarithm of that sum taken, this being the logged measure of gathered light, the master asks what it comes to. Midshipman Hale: 6.02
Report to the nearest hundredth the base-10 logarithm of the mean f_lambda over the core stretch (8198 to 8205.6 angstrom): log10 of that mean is 1.42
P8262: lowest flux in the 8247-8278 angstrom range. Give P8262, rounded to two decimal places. 27.11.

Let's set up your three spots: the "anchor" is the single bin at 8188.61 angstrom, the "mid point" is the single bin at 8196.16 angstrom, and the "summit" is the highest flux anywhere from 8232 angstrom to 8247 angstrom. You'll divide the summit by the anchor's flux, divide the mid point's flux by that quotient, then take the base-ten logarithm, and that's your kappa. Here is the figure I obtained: 1.37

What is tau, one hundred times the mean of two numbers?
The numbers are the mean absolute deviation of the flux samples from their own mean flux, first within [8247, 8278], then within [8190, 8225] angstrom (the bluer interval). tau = 37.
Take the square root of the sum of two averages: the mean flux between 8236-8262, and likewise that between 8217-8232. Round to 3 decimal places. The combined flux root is 7.364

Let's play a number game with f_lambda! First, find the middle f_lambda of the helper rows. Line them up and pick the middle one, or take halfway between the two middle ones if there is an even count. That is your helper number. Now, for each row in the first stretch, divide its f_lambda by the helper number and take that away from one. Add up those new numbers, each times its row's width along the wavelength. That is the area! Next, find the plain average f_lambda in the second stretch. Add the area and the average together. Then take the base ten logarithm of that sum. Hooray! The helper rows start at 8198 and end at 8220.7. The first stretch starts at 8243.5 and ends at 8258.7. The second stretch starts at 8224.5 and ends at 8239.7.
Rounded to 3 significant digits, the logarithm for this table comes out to 1.43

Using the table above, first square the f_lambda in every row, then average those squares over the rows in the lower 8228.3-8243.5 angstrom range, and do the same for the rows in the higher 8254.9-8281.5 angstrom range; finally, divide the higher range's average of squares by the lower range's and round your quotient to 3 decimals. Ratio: 1.005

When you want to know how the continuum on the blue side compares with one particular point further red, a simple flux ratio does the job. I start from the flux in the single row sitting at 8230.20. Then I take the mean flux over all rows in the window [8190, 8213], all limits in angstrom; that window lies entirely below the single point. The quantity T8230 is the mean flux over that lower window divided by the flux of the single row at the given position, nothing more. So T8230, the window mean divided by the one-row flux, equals 0.97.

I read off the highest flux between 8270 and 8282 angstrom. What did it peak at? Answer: 27.55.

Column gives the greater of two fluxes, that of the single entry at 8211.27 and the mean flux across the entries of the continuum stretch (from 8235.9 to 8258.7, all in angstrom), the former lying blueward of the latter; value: 27.24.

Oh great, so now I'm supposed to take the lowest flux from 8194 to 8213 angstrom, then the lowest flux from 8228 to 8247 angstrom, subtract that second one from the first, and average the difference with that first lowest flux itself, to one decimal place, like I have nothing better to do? 11.8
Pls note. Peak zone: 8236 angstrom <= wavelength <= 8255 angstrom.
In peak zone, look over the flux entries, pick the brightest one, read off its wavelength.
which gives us 8249.17 angstrom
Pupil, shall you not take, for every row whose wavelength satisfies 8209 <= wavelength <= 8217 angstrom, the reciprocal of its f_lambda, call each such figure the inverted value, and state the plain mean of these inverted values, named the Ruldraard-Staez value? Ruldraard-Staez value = 0.0368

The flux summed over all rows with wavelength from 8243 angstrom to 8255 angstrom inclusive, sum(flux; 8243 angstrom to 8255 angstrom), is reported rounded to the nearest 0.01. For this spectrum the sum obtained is 81.86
